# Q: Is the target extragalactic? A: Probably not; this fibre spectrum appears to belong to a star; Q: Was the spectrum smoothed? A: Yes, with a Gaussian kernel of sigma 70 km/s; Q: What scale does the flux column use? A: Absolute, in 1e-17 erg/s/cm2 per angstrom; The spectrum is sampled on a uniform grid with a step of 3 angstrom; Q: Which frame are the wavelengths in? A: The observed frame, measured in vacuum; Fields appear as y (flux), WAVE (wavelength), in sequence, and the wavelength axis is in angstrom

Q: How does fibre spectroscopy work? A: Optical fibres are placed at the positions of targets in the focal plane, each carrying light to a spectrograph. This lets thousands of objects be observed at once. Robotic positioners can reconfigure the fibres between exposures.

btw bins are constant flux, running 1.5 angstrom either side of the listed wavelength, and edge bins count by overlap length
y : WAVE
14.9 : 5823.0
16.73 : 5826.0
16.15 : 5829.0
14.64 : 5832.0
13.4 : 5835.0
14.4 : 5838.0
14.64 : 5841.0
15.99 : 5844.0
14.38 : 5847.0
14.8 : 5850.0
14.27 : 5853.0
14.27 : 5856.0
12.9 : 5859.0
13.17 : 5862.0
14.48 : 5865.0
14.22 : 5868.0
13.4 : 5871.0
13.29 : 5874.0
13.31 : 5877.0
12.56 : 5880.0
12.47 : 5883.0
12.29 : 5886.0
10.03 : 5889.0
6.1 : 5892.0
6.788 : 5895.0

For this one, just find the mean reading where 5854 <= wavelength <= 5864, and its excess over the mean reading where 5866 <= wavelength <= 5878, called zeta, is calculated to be -0.1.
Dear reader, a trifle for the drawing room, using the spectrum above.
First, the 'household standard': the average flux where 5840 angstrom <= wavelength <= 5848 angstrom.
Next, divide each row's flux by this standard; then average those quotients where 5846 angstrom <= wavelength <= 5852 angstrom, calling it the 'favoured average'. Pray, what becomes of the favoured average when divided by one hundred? 0.0097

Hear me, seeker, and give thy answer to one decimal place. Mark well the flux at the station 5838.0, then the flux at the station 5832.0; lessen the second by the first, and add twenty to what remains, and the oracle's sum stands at 20.2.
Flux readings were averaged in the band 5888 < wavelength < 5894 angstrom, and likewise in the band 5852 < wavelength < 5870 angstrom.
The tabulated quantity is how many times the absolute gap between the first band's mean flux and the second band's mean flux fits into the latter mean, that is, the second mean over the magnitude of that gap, 2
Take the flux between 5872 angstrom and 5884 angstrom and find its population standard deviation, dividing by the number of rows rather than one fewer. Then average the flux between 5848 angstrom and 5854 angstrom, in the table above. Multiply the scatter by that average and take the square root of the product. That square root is 2.39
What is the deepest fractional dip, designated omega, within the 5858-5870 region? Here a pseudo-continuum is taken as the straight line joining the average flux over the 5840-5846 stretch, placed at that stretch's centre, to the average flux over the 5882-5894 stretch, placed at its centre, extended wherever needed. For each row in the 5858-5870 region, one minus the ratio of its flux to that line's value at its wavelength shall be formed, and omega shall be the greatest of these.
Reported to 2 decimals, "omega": 0.04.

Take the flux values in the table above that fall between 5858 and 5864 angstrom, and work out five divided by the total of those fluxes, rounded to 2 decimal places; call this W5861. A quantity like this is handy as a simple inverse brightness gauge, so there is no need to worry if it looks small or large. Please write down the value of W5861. 0.19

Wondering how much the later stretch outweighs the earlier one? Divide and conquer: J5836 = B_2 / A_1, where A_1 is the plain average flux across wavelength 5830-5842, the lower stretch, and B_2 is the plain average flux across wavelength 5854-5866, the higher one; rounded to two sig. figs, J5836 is 0.96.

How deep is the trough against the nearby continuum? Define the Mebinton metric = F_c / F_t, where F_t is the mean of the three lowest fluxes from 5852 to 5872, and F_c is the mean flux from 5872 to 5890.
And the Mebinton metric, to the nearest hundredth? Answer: 0.94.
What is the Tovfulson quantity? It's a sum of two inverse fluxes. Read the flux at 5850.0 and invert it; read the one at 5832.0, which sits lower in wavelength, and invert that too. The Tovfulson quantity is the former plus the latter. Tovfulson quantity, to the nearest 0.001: 0.136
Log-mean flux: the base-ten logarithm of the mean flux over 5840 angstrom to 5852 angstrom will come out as 1.17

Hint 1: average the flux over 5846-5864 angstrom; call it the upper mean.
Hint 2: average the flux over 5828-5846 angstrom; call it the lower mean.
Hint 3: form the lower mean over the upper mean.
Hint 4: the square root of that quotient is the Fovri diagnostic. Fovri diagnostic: 1.03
